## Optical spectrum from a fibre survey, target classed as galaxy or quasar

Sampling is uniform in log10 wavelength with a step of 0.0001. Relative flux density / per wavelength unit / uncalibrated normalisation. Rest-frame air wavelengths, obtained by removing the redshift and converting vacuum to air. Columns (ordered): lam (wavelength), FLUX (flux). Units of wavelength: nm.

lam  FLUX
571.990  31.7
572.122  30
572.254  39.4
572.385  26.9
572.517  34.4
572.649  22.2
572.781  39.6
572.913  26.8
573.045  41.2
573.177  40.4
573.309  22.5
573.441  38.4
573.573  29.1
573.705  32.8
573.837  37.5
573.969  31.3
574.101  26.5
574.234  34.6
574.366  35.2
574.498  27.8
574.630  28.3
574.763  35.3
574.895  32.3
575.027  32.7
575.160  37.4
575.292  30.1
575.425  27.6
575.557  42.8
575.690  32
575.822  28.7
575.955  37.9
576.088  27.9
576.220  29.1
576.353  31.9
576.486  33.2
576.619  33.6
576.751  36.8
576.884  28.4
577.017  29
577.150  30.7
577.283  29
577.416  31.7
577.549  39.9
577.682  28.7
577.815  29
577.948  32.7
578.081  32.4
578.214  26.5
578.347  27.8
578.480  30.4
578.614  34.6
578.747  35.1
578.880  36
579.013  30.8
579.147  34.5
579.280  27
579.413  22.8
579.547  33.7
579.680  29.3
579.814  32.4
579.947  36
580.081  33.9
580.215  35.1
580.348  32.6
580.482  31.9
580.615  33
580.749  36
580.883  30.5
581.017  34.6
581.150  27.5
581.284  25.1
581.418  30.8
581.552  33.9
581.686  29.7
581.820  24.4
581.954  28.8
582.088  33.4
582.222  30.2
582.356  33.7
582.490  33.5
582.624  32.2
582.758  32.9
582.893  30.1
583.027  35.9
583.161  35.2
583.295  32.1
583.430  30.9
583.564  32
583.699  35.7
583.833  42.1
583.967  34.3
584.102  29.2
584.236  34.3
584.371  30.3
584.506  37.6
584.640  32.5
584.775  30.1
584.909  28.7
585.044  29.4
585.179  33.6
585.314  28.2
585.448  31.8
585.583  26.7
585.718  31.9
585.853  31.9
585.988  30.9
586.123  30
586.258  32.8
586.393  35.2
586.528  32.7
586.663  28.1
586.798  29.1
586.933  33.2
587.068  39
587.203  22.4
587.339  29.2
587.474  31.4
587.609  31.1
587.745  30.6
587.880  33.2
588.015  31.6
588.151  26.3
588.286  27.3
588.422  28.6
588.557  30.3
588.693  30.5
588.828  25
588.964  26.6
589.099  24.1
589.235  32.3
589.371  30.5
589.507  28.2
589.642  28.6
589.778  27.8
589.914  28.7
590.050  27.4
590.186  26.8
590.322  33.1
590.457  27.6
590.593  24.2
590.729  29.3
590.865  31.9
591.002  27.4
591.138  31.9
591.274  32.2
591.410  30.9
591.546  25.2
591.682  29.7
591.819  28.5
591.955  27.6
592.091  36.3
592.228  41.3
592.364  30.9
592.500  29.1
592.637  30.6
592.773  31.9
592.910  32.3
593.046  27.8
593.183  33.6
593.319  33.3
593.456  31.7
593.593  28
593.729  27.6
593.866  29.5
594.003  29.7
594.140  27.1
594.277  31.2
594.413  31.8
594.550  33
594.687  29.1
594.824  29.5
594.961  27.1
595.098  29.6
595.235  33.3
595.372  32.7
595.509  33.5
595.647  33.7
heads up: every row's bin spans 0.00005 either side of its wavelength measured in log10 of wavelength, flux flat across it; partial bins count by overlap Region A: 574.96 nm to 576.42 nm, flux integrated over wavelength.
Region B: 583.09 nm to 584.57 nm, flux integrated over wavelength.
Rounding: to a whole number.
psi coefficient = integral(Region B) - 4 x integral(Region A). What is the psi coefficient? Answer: -140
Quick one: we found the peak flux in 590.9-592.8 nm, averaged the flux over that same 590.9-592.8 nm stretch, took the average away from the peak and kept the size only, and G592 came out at 10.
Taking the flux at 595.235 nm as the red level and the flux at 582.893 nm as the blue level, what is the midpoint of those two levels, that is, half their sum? 31.7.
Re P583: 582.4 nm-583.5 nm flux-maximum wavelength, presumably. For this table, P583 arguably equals 583.027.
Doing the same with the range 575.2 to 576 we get 575.557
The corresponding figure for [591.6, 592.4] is 592.228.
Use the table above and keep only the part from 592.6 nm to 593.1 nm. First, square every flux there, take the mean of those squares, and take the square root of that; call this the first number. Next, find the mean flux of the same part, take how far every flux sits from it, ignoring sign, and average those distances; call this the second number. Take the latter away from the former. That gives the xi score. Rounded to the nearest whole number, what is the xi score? 29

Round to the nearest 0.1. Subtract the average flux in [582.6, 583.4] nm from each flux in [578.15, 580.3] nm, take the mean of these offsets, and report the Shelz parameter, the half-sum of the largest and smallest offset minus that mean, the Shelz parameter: -2.2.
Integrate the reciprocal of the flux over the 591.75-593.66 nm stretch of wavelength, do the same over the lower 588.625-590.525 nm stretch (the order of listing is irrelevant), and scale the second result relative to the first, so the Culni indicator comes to 1.10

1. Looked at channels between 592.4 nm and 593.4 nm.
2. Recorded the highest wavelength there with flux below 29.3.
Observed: 593.046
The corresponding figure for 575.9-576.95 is 576.884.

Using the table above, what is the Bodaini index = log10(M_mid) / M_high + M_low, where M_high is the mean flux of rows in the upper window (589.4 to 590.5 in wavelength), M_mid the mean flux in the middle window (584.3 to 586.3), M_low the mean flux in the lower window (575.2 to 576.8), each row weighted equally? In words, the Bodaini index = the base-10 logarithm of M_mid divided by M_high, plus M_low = 32.7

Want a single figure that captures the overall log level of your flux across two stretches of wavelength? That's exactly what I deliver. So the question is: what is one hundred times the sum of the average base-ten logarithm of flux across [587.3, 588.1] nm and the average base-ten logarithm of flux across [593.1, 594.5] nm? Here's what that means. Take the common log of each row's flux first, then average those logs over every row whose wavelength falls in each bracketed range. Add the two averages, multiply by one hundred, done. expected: 297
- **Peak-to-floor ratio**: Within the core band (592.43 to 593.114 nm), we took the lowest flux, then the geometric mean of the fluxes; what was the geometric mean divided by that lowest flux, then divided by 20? 0.0545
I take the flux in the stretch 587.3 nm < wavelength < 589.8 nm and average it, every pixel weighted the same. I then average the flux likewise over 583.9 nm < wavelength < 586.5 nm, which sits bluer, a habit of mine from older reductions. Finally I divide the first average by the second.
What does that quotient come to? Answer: 0.923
